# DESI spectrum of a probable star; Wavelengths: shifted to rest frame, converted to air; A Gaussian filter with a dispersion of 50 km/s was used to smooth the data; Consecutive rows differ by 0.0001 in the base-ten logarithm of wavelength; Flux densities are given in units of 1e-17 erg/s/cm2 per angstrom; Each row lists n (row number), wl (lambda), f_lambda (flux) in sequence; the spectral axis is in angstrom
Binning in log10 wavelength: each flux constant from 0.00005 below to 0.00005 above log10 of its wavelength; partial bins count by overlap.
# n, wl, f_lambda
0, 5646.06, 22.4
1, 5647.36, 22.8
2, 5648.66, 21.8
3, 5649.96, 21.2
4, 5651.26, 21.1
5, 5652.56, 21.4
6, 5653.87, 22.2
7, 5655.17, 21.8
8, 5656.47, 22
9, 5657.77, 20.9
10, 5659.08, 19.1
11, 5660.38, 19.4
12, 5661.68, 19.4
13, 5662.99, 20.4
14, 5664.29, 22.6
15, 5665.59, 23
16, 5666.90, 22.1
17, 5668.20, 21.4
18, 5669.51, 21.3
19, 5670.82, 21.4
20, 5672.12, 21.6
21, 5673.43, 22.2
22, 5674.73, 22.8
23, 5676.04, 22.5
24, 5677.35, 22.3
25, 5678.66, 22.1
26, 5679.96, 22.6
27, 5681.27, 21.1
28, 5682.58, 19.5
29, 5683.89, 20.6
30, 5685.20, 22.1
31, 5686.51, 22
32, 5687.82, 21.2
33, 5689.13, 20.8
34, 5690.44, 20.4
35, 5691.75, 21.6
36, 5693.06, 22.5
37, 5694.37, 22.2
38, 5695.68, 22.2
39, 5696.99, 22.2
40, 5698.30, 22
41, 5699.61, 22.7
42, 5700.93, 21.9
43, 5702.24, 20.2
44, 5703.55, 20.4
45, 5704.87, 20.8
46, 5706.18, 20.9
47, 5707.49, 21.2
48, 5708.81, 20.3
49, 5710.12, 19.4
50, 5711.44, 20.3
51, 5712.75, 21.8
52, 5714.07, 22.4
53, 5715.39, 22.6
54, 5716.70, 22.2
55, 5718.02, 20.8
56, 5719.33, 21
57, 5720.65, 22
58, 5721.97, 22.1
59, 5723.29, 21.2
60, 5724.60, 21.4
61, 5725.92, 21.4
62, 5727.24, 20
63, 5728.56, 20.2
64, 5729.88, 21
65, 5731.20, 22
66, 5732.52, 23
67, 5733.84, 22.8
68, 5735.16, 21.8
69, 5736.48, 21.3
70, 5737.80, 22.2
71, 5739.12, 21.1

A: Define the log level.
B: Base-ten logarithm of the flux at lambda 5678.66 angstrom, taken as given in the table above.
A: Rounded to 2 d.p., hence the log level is 1.34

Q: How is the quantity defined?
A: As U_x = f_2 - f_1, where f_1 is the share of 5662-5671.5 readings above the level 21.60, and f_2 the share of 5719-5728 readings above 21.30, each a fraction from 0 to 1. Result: 0.14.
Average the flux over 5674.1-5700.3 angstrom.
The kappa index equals 21.8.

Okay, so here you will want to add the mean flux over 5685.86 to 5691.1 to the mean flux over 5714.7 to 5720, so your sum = 42.8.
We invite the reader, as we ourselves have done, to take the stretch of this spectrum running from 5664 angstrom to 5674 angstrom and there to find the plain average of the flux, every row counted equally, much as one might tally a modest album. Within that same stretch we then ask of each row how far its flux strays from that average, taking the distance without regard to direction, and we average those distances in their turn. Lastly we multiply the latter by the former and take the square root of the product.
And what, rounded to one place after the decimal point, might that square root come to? 3.4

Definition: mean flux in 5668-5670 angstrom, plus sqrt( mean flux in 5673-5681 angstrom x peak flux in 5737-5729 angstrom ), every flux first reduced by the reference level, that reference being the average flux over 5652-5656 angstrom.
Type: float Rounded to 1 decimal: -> 0.4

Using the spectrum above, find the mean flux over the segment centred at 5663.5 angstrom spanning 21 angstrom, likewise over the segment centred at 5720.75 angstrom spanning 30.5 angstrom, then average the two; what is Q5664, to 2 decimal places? 21.34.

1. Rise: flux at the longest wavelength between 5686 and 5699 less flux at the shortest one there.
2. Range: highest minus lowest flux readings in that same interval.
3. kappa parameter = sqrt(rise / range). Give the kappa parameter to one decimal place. 0.0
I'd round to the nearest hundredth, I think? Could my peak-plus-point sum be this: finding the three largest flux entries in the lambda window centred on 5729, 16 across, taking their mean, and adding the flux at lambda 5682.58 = 42.13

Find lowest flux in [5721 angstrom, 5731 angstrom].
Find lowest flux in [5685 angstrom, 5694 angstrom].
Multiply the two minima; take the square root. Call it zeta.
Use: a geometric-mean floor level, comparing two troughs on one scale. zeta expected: 20.2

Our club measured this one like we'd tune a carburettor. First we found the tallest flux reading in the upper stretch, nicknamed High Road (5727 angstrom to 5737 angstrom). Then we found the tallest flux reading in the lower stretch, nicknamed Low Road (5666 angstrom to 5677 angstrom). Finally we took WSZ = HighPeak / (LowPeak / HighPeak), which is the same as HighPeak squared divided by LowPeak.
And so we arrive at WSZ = 23.2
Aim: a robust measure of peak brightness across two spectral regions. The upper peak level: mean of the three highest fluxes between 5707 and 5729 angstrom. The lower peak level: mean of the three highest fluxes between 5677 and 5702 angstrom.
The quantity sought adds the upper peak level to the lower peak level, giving 45.0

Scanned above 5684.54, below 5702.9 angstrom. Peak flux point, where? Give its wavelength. 5699.61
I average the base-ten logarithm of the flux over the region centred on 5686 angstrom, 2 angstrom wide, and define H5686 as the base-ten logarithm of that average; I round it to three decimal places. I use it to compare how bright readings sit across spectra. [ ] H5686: 0.128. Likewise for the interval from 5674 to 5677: 0.132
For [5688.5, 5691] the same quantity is 0.119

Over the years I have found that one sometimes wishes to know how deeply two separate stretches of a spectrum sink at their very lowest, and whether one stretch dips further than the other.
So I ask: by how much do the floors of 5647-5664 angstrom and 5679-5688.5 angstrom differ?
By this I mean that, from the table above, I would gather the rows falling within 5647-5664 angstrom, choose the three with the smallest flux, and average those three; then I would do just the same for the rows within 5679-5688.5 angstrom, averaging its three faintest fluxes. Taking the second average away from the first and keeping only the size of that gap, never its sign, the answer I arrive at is 1.1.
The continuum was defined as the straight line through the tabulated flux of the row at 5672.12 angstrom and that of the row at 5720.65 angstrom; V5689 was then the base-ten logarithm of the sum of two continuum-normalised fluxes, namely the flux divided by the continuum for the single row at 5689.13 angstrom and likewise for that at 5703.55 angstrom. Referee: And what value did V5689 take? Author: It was 0.276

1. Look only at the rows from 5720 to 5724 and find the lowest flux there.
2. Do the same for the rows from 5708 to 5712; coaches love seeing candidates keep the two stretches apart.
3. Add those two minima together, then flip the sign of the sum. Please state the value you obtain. -40.6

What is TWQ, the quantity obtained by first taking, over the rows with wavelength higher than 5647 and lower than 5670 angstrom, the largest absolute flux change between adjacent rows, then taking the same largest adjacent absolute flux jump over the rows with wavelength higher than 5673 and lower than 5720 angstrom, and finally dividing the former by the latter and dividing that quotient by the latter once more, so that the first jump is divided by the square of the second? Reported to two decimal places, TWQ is 0.76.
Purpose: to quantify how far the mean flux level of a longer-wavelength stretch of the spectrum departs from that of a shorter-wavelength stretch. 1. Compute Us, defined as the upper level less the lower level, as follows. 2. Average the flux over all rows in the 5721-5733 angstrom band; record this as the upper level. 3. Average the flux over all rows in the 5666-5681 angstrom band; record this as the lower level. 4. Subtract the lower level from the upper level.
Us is -0.66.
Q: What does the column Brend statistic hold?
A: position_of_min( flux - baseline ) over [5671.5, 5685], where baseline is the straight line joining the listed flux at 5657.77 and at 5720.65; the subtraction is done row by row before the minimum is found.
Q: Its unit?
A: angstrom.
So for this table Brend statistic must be 5682.58 angstrom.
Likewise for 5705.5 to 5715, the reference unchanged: 5710.12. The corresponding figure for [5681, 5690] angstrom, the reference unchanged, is 5682.58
